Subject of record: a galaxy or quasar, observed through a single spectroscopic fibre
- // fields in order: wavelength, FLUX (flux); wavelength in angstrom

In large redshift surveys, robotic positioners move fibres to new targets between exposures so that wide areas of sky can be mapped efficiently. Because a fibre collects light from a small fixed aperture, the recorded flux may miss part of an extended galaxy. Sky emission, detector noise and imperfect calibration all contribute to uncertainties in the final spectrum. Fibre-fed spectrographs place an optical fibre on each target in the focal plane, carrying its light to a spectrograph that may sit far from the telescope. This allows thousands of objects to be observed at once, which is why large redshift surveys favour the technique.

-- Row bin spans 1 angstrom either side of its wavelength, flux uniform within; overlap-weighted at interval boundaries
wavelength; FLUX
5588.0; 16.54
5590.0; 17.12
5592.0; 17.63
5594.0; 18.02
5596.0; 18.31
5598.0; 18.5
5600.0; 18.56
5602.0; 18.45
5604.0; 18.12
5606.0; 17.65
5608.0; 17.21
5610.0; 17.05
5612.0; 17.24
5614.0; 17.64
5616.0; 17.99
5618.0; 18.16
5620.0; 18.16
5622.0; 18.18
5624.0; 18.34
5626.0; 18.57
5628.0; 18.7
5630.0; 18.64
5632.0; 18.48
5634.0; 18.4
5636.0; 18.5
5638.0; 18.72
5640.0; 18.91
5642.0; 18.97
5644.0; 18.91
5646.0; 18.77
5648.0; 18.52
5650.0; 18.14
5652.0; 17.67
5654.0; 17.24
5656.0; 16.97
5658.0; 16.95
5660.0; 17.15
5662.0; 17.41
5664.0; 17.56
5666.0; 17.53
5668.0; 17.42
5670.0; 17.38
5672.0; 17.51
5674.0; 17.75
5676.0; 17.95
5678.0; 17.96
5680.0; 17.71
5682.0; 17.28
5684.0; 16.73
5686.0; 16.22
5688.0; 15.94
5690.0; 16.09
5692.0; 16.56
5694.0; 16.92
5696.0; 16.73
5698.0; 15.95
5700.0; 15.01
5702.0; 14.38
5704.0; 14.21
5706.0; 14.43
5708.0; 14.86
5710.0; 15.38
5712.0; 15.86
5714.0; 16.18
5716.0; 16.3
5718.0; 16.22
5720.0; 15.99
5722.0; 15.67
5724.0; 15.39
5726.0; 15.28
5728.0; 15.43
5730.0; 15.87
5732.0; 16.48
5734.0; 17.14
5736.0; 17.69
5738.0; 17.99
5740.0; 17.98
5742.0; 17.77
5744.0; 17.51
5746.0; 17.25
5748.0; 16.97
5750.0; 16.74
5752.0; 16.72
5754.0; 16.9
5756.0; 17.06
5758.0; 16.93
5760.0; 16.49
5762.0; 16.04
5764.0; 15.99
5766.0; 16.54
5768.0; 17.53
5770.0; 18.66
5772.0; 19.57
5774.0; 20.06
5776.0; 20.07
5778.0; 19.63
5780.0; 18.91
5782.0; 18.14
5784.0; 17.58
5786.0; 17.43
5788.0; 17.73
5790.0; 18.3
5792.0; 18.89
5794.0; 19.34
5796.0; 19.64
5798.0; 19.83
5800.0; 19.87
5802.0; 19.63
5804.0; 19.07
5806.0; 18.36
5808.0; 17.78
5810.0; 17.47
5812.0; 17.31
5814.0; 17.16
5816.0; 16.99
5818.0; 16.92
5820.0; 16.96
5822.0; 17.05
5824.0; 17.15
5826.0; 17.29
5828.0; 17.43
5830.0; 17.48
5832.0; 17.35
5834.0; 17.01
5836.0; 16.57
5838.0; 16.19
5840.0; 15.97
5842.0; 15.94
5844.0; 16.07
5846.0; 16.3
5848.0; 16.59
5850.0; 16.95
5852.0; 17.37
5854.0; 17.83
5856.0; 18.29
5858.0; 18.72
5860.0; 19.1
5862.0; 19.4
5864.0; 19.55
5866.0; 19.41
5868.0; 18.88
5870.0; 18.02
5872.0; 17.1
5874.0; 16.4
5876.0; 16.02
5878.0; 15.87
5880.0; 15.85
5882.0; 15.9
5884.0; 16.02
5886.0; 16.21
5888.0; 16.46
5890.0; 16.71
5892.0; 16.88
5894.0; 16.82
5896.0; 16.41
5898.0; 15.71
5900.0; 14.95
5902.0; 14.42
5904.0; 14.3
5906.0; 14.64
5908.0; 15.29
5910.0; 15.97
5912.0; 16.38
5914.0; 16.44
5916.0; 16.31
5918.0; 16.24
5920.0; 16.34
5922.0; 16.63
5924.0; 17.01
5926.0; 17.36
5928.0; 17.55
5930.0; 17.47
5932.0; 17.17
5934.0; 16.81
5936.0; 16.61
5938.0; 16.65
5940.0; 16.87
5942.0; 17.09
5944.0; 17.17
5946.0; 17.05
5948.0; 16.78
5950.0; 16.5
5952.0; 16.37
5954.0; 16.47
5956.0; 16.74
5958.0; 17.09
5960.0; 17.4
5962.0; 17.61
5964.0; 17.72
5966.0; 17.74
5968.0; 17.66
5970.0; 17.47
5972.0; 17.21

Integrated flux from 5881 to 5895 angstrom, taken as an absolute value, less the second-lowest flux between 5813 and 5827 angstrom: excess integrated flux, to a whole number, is 213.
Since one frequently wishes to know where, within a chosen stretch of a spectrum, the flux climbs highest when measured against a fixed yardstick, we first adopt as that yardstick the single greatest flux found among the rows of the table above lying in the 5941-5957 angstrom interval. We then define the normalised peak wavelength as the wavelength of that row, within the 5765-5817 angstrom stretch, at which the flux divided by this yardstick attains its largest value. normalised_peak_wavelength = 5776.0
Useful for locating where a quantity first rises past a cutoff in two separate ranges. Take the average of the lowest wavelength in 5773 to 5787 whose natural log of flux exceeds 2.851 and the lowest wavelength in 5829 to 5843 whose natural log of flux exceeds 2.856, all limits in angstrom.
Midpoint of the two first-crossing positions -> 5802 angstrom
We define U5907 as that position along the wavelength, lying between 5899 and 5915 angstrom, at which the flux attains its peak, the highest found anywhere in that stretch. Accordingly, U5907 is 5914.0 angstrom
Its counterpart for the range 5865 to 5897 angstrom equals 5866.0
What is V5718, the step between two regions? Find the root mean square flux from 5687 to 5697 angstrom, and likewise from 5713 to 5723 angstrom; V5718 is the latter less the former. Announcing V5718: -0.4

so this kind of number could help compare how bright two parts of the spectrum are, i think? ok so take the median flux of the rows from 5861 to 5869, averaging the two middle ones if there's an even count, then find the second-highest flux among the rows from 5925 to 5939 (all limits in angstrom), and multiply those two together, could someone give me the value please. 339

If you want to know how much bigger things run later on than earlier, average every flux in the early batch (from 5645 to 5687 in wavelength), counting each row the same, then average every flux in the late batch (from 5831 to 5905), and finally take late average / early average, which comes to 0.962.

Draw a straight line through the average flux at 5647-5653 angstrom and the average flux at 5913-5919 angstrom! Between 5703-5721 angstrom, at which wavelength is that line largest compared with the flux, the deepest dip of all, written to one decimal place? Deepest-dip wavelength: 5704.0 angstrom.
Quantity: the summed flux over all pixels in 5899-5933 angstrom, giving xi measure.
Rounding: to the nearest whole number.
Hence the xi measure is 274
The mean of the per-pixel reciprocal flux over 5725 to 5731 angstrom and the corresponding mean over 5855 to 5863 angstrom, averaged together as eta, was 0.059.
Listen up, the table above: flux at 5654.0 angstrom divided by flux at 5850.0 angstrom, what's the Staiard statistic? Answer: 1.02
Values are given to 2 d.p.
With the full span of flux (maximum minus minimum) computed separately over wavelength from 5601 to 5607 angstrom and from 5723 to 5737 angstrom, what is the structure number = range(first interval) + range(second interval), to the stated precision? 3.21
